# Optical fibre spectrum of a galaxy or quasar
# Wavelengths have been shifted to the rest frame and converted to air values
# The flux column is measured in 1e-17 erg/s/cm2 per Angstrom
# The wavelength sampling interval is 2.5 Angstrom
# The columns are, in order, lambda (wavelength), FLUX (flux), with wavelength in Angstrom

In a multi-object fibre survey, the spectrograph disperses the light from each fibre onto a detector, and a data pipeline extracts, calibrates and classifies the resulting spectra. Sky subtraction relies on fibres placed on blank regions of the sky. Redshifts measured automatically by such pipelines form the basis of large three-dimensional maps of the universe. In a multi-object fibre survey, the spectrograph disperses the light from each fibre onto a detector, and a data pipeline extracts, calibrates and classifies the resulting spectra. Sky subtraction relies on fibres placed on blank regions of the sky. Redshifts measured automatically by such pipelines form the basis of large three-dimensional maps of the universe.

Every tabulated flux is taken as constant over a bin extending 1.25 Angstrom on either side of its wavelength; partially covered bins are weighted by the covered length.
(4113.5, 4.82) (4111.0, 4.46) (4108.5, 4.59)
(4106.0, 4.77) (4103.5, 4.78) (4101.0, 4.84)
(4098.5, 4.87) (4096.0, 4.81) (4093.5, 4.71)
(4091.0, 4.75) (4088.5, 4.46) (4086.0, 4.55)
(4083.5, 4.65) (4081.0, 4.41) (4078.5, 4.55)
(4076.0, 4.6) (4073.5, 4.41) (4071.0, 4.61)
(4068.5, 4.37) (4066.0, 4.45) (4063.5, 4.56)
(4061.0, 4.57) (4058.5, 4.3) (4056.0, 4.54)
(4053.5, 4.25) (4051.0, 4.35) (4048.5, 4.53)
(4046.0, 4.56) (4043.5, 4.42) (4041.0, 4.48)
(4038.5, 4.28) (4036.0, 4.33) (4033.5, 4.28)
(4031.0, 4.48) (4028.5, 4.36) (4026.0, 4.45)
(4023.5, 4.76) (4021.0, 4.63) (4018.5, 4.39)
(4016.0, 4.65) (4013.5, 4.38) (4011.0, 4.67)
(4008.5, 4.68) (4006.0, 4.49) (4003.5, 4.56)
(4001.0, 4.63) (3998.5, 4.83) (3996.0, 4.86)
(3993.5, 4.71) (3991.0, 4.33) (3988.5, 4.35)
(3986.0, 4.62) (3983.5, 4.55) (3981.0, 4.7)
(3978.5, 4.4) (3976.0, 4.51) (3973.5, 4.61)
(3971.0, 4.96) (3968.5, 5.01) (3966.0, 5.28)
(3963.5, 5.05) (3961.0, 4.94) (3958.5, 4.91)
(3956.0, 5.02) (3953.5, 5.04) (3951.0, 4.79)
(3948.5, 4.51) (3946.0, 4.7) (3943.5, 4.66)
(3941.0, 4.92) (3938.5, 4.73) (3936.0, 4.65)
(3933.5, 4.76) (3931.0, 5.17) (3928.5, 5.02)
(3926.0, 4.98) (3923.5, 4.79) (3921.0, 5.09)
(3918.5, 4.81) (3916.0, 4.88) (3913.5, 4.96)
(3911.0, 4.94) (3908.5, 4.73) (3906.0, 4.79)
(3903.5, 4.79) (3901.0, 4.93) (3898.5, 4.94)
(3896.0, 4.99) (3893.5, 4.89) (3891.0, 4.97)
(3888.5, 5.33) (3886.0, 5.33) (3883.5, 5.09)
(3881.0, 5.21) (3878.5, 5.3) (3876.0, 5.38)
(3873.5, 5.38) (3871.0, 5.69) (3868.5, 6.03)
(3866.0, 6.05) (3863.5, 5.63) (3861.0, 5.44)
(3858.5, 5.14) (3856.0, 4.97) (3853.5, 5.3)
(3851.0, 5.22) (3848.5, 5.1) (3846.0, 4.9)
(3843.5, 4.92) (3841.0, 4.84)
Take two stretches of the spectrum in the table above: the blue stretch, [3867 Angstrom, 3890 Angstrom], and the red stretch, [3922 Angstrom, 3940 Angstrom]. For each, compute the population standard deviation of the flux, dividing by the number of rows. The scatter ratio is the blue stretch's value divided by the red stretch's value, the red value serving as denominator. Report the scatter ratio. 1.53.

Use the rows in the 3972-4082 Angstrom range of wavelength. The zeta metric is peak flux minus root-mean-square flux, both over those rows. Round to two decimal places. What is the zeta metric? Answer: 0.35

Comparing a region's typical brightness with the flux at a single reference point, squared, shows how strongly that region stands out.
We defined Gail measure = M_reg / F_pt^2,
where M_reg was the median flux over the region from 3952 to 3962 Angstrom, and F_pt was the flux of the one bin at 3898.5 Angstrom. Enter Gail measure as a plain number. 0.204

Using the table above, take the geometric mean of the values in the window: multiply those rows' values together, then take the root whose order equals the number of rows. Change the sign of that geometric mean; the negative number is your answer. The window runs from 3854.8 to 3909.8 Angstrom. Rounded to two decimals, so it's -5.21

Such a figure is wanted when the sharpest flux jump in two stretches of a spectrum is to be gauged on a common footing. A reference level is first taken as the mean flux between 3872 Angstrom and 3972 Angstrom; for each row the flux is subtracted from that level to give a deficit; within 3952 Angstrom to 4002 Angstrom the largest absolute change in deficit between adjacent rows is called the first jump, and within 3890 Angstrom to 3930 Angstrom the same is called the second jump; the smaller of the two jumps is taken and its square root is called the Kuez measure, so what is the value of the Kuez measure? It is 0.548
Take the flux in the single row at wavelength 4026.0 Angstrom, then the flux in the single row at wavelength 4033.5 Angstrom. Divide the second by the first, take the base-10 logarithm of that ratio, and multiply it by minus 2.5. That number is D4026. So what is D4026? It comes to 0.04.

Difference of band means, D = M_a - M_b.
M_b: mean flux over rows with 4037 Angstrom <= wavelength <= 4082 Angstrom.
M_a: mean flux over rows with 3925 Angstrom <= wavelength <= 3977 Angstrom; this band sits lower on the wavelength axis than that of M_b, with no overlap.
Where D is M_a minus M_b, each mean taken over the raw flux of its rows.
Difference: 0.4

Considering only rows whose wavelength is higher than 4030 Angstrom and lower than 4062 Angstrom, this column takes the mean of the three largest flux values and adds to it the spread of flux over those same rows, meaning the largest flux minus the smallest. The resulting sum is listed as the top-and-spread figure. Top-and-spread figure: 4.9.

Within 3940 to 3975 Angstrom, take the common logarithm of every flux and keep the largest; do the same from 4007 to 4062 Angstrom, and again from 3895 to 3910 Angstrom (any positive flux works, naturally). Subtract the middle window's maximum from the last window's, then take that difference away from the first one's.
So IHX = 0.70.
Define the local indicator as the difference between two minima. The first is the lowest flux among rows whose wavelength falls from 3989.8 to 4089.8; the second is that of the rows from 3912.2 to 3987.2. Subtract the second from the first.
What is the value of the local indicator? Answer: -0.15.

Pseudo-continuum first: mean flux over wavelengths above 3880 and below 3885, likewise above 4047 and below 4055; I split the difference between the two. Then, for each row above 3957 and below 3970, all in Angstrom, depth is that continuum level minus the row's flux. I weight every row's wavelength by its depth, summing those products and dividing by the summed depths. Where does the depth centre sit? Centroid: 3964.5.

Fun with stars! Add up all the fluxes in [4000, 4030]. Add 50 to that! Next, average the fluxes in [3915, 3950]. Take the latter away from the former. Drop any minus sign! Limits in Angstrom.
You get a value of 100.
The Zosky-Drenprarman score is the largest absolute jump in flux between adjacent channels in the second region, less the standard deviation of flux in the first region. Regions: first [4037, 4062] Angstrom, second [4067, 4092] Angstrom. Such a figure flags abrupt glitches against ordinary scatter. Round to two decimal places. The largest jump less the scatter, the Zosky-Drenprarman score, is 0.17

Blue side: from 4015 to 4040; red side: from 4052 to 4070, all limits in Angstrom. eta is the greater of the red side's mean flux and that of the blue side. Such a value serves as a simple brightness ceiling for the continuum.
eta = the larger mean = 4.5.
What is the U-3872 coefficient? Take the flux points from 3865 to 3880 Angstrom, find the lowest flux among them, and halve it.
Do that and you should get 2.65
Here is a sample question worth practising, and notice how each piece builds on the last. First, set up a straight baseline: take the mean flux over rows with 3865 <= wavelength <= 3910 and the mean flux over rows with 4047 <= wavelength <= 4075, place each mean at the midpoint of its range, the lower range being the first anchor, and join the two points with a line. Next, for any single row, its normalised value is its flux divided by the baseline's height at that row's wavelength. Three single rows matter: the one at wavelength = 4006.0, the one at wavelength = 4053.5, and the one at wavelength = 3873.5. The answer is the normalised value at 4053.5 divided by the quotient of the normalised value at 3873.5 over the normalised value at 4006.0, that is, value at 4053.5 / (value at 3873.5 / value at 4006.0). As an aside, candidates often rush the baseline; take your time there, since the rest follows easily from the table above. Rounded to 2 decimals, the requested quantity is 0.89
